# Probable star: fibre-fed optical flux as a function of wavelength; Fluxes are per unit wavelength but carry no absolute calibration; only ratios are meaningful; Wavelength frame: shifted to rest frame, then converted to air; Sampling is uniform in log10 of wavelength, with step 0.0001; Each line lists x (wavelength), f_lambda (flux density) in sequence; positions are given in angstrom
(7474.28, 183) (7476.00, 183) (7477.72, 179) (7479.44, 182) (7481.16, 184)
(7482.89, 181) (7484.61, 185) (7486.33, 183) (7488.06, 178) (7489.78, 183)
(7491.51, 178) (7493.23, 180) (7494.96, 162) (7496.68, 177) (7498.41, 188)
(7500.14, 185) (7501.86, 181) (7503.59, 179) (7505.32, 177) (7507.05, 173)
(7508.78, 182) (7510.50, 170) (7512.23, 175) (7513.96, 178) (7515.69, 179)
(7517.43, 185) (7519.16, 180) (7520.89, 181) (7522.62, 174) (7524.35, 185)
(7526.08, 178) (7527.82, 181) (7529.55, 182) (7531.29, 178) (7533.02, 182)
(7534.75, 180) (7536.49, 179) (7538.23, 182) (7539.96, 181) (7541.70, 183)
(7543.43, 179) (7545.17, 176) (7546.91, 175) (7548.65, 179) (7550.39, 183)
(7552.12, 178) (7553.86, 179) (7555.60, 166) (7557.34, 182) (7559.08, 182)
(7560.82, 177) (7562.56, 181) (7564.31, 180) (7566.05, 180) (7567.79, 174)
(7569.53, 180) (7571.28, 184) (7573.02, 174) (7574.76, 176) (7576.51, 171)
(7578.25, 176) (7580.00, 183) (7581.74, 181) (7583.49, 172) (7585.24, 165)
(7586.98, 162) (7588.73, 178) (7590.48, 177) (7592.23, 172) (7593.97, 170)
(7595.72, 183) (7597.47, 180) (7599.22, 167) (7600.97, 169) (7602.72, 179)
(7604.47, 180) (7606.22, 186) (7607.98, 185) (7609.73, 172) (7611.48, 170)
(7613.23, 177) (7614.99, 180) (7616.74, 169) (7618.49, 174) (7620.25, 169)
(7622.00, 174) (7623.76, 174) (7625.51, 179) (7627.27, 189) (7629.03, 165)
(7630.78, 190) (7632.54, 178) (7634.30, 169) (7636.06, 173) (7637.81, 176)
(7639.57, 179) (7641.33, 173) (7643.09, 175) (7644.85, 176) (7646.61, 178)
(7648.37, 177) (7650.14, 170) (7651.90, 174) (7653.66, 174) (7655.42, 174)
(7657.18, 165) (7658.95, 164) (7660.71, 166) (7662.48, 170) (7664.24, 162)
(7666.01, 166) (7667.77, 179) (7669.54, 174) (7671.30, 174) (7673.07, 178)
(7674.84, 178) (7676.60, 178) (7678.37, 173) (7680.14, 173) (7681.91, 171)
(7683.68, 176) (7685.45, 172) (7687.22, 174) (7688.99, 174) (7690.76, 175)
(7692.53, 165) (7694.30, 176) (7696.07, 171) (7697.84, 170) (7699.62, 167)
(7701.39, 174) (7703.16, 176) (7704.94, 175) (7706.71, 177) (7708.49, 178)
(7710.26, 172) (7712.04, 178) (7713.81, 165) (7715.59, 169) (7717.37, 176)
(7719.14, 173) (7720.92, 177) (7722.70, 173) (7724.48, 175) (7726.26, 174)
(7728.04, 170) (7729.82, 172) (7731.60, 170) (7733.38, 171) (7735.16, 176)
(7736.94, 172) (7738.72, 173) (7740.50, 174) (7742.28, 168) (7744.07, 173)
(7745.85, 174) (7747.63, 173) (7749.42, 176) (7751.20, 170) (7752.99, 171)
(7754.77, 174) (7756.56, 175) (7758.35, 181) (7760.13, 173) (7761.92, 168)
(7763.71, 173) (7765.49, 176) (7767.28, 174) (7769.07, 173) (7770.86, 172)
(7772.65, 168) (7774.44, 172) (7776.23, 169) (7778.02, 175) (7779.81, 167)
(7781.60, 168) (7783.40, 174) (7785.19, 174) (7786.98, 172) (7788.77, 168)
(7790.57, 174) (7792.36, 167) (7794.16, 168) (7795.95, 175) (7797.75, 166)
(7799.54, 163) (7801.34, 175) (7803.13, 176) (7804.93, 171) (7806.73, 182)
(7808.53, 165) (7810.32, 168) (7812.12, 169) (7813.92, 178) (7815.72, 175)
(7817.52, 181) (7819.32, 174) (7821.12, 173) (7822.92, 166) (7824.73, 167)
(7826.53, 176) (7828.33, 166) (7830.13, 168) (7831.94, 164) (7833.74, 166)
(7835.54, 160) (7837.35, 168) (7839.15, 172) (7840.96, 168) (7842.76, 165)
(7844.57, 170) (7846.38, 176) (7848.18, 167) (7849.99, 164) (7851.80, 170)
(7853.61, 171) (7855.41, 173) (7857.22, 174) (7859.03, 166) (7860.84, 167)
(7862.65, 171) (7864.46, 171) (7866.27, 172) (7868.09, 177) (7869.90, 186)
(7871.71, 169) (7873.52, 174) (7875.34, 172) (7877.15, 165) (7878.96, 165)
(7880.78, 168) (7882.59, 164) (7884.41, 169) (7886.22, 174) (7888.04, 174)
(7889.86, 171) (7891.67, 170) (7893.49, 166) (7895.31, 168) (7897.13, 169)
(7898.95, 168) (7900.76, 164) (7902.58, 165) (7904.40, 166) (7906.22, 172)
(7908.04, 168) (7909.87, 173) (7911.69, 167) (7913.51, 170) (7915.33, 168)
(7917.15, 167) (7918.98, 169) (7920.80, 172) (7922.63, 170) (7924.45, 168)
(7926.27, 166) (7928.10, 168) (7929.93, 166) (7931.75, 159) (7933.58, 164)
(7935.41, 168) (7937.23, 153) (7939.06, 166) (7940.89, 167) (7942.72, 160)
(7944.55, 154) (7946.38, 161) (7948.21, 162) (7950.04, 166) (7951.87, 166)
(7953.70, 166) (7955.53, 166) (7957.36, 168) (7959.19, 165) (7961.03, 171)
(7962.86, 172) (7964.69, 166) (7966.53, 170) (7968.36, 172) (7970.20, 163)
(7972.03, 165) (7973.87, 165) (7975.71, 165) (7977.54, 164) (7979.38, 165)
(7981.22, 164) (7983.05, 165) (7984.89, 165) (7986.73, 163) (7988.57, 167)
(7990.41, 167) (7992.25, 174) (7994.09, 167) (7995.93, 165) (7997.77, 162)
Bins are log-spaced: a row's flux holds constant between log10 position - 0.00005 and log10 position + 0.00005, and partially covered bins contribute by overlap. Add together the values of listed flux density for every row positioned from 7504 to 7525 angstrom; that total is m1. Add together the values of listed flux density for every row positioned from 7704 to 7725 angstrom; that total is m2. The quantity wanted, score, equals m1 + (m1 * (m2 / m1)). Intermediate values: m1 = 2139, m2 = 2088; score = 4227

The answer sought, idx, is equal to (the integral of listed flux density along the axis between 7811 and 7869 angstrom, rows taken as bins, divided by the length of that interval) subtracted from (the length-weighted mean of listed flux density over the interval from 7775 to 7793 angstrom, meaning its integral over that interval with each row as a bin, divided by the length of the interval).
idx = 1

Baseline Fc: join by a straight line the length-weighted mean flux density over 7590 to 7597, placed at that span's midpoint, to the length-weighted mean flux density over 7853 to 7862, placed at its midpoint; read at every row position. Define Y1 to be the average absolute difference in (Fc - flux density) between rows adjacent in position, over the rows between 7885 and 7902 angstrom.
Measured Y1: 2.0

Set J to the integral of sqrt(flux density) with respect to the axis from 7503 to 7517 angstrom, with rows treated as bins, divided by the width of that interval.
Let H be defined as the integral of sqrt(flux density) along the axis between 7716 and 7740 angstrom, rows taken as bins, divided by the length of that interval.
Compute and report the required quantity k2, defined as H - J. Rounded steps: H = 13.2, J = 13.3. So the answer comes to -0.13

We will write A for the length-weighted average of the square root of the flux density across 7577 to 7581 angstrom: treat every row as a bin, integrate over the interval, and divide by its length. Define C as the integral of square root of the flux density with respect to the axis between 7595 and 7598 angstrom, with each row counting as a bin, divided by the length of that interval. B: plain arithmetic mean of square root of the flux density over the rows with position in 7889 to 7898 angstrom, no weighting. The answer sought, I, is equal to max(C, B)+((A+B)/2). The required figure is 26.66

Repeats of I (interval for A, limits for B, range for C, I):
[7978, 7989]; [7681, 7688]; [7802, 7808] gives 26.24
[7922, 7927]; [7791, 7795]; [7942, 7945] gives 25.91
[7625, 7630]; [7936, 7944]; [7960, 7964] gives 26.09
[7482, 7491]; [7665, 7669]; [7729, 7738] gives 26.43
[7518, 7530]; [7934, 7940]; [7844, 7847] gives 26.22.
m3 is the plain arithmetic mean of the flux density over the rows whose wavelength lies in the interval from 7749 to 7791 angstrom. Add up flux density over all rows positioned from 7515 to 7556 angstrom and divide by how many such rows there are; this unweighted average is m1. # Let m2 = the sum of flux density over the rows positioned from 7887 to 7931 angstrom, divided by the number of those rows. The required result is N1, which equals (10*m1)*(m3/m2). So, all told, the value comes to 1835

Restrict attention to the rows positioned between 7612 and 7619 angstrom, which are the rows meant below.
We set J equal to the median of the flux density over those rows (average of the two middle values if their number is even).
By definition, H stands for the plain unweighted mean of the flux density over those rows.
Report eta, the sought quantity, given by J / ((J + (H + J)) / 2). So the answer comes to 0.667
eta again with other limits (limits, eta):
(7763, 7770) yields 0.666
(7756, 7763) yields 0.666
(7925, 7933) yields 0.668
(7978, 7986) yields 0.667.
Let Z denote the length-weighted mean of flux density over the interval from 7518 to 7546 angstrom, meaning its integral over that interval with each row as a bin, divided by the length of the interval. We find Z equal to 180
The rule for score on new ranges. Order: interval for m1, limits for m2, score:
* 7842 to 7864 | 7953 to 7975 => 4043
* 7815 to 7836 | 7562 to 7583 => 4176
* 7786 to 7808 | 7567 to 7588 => 4155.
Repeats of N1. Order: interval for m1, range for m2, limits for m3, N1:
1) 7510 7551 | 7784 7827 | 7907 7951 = 1728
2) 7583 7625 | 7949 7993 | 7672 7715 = 1816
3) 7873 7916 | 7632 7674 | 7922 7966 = 1612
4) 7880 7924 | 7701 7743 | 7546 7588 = 1722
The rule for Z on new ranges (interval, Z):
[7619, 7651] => 176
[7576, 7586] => 175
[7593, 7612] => 177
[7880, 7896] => 169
